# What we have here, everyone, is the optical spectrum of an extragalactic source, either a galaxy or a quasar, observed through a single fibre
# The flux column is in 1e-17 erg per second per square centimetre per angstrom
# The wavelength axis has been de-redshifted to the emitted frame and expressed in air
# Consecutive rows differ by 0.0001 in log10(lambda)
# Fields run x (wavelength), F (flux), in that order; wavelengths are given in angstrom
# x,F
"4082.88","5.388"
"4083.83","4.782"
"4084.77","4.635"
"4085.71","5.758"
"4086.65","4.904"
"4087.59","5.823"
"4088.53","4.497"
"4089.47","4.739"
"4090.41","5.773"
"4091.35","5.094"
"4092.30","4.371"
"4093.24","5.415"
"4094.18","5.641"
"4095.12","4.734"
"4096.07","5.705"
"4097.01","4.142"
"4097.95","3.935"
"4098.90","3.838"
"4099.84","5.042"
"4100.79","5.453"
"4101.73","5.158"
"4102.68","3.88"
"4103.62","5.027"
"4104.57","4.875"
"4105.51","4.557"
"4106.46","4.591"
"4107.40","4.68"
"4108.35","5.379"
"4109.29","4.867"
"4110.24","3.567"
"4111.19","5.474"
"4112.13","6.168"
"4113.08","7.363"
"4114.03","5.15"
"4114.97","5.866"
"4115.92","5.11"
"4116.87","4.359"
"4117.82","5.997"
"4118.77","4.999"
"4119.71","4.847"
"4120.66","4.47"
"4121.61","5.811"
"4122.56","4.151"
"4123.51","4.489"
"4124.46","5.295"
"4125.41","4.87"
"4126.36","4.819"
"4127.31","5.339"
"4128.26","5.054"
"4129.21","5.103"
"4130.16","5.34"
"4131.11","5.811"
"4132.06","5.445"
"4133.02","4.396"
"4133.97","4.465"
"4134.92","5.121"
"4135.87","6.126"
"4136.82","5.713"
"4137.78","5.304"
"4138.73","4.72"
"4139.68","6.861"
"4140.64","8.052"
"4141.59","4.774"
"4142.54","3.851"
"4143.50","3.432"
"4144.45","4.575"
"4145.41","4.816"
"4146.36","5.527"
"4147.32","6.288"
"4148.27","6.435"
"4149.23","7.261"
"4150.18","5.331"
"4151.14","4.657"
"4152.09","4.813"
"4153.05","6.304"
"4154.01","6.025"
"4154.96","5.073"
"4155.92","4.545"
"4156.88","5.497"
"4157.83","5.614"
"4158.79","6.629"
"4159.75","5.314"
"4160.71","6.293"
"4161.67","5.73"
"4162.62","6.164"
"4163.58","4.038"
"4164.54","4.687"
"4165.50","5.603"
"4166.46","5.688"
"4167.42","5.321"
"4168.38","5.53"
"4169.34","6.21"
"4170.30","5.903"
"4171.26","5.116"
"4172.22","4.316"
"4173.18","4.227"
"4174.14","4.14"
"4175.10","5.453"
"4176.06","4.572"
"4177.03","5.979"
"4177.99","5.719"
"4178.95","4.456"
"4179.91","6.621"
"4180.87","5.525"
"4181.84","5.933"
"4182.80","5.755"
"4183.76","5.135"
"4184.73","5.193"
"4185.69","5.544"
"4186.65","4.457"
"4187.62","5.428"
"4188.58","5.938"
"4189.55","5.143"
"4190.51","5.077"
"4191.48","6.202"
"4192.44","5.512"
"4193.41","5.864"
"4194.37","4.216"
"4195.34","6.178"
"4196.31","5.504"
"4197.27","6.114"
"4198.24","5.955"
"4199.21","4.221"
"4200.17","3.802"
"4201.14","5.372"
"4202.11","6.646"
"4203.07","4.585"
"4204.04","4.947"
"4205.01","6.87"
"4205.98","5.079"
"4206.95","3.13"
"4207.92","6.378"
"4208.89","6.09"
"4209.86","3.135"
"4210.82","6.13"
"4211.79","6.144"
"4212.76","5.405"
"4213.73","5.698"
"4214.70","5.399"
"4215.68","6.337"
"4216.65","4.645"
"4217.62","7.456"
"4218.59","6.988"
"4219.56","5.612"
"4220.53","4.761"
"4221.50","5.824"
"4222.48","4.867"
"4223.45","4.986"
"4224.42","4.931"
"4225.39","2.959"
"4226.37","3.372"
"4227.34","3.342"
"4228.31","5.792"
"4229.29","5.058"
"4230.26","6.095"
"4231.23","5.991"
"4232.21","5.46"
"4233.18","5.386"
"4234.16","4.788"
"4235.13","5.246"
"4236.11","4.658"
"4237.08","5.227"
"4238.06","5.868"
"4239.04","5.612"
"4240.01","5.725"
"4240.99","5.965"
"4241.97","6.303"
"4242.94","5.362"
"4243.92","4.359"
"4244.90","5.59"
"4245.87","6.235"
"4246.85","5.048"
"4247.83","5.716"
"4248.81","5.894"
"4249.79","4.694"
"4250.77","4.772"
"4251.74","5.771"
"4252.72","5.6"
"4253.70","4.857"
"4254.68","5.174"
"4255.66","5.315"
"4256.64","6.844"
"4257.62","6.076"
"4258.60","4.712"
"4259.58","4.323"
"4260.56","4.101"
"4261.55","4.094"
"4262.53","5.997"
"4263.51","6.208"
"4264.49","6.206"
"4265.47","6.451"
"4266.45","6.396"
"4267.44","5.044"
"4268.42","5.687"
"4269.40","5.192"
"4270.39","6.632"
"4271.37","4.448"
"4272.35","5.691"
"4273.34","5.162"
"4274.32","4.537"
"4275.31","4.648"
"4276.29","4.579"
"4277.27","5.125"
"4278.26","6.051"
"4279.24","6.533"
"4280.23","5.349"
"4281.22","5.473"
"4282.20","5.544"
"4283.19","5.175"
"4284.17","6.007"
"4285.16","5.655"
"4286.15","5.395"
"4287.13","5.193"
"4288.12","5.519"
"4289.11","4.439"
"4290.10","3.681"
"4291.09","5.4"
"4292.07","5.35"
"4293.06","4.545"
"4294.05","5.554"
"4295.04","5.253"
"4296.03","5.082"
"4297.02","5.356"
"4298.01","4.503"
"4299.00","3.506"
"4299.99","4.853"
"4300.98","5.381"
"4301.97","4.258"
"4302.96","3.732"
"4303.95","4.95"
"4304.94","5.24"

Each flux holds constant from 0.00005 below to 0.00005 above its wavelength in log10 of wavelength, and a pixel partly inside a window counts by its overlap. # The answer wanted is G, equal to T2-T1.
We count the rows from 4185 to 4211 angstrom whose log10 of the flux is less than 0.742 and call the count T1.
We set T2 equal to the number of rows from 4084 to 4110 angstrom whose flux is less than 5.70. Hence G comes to 8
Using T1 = 15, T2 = 23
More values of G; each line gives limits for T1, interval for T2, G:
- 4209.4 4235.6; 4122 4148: 5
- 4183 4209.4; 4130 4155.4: 1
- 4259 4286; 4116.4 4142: 6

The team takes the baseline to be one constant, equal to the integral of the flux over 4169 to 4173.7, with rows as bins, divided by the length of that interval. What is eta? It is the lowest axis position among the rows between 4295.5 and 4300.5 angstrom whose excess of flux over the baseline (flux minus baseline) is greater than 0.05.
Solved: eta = 4297.02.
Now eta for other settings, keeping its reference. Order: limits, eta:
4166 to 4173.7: 4166.46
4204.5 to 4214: 4205.01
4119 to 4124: 4121.61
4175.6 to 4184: 4177.03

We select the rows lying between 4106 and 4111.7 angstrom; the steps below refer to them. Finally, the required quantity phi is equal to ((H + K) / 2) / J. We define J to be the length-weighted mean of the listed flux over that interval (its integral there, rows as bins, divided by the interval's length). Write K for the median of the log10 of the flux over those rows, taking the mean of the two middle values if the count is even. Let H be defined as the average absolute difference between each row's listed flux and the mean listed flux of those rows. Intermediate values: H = 0.5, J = 4.78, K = 0.679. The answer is 0.121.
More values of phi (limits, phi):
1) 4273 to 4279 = 0.110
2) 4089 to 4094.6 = 0.112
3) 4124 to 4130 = 0.086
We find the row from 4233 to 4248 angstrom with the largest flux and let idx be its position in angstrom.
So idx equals 4241.97 angstrom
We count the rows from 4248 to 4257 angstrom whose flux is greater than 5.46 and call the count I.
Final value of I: 4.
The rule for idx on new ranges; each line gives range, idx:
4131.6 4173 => 4140.64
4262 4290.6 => 4270.39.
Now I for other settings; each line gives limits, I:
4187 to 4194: 4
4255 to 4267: 7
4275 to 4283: 4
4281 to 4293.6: 5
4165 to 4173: 5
